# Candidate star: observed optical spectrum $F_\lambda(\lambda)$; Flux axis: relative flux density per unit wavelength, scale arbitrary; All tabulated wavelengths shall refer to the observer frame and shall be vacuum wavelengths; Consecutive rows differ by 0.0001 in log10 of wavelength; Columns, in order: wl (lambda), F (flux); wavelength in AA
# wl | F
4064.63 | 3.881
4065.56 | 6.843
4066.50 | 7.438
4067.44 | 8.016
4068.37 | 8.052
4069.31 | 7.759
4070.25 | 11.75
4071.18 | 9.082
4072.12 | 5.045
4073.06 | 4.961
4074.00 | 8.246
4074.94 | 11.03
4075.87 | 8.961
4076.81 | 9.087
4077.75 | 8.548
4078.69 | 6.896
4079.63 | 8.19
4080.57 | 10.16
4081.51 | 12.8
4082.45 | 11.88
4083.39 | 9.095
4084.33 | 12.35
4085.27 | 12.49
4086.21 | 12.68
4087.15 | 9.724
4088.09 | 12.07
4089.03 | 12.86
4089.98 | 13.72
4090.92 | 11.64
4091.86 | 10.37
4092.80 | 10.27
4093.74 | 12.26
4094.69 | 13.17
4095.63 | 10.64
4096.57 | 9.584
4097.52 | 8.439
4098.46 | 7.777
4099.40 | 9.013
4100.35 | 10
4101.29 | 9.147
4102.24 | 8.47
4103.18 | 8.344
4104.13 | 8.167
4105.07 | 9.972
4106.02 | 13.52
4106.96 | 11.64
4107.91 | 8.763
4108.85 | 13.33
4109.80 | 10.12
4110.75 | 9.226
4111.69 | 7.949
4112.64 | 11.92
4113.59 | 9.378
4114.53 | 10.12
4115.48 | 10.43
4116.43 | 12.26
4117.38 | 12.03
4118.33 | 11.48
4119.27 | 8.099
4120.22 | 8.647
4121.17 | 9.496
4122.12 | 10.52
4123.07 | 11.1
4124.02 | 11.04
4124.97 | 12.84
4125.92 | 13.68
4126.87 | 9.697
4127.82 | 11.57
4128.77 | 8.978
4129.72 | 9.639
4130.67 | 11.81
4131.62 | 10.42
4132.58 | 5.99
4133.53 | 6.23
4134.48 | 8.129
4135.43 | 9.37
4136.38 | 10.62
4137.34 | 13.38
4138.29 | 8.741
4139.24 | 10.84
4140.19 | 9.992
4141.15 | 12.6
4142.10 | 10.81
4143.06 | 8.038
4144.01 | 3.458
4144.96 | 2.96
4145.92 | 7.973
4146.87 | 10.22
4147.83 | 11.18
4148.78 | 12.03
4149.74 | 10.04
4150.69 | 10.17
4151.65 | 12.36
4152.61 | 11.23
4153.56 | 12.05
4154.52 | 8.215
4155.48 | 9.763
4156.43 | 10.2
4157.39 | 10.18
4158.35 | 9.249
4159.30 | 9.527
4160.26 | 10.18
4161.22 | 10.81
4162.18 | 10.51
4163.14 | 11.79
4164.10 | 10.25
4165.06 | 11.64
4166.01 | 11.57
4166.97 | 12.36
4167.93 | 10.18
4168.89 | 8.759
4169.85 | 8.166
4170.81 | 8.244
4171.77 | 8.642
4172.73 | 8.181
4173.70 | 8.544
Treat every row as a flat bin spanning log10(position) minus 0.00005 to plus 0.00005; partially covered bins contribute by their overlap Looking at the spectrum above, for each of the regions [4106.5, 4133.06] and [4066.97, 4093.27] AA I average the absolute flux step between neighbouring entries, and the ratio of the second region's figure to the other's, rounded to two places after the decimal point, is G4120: 0.92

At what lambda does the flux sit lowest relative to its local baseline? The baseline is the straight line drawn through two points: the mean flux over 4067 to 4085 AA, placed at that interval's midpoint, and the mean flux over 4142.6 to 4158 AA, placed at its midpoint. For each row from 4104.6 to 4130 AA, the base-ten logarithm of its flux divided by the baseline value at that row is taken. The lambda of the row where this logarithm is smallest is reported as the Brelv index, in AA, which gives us 4111.69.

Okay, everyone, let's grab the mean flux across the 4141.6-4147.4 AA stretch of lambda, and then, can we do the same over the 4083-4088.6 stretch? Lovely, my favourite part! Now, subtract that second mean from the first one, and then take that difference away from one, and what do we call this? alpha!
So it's 5.2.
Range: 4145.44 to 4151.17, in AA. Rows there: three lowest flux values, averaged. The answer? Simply 9.4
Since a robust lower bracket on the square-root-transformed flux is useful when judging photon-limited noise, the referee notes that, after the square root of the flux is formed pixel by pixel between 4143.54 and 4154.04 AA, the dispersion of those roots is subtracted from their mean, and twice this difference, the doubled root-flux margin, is 4.8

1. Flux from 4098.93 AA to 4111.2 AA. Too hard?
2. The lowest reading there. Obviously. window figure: 8.167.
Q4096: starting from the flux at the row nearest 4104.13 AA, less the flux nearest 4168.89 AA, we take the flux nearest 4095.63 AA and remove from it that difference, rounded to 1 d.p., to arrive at 11.2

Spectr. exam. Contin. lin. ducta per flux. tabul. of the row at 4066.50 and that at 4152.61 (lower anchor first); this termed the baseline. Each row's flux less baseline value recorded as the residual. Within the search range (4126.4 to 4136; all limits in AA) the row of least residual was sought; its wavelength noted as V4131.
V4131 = 4132.58 AA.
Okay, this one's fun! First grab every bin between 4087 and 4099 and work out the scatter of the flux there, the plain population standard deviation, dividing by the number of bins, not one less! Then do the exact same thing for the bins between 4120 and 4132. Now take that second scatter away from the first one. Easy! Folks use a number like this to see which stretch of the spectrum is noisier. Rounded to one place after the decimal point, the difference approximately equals 0.3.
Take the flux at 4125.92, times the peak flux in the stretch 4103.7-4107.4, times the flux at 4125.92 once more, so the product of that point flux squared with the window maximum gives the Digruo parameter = 2530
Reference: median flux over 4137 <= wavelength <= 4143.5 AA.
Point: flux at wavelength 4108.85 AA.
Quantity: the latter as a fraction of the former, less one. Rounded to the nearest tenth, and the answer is 0.2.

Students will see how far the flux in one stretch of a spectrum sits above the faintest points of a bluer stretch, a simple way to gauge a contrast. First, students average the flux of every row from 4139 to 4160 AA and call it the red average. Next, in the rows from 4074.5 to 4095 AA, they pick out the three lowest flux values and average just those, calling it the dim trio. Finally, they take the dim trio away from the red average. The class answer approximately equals 1.8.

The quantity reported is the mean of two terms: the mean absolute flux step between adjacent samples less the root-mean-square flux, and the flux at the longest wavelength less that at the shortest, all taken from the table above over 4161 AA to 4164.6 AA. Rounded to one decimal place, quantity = -5.2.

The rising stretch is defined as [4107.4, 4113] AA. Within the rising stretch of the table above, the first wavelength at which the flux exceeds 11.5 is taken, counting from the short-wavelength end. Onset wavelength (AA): 4108.85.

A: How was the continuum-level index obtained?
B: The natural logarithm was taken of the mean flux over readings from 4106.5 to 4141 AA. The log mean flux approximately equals 2.33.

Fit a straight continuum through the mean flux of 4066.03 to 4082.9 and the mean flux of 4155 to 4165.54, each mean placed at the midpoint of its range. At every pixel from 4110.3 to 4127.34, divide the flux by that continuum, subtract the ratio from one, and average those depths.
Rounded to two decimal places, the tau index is -0.10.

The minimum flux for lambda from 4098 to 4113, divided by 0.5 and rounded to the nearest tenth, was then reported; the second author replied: 15.6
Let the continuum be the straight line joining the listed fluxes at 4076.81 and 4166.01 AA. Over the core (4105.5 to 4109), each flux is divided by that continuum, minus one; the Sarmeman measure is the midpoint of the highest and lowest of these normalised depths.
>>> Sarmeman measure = 0.12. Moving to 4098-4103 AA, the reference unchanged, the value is -0.09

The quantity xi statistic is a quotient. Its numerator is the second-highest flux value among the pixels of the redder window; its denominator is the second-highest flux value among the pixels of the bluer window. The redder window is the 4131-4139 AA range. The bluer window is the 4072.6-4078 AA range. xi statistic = 1.2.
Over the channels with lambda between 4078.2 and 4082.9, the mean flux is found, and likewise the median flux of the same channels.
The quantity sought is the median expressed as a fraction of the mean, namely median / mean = 1.02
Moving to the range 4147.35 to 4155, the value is 1.03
